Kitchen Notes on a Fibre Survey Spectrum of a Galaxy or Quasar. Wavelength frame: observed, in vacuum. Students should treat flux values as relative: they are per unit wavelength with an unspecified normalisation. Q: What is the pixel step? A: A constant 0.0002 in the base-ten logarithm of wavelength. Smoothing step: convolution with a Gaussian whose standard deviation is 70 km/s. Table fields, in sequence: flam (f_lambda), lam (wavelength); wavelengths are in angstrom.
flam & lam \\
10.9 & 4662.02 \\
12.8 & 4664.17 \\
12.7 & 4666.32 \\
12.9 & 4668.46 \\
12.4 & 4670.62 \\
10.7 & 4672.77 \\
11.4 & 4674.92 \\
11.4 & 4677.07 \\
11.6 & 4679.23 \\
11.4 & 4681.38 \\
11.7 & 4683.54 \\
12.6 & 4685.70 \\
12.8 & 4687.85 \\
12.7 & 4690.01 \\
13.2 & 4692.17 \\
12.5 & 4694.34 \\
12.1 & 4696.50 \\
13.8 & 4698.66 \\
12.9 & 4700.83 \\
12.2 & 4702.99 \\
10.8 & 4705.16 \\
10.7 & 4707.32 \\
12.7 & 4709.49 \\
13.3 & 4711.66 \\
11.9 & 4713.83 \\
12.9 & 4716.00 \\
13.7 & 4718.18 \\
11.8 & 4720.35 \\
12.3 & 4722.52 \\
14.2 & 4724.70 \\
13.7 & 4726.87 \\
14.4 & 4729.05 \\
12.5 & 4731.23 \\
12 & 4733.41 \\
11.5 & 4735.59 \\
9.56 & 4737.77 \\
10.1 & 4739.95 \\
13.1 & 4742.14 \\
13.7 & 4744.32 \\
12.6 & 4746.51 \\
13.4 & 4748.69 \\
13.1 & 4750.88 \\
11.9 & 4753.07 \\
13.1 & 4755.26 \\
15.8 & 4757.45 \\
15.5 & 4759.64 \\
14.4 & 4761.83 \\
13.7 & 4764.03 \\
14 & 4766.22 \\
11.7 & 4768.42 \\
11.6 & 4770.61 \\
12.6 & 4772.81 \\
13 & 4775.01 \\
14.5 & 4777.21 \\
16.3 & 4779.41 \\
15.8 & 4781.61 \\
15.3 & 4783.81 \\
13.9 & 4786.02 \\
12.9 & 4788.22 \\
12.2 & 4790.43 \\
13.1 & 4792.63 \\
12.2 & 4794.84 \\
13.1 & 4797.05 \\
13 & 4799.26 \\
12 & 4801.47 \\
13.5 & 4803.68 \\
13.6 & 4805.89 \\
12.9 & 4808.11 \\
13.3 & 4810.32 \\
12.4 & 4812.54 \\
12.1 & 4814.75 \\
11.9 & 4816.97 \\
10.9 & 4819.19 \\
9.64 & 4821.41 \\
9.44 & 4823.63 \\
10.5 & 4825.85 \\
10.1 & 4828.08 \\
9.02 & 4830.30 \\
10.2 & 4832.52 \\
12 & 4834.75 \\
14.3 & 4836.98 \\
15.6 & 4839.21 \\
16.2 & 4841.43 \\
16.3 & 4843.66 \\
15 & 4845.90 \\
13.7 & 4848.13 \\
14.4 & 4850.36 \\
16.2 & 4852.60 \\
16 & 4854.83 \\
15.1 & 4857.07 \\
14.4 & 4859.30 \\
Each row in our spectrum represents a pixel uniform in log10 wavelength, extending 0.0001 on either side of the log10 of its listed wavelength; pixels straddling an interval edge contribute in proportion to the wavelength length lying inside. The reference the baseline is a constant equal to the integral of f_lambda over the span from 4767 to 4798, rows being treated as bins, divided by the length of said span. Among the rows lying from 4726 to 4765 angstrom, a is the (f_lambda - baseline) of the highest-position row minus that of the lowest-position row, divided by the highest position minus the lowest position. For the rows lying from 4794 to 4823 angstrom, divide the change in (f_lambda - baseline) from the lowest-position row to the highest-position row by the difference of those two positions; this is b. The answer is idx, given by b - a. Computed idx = -0.10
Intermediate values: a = 0.00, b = -0.10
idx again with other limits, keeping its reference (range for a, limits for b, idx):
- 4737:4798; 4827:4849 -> 0.12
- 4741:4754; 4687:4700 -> 0.20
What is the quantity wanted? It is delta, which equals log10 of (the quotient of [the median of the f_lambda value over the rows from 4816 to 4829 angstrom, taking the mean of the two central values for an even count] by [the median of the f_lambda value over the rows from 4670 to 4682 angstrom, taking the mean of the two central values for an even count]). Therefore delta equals -0.044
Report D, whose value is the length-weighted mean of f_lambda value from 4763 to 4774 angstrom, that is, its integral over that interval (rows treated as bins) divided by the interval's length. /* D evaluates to 12.7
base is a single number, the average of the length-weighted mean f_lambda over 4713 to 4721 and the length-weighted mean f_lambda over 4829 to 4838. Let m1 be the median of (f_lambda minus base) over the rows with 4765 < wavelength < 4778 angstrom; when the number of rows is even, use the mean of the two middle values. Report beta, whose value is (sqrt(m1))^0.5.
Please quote 0.95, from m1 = 0.8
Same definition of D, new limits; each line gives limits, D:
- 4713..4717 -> 12.4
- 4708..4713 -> 12.8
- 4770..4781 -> 13.8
